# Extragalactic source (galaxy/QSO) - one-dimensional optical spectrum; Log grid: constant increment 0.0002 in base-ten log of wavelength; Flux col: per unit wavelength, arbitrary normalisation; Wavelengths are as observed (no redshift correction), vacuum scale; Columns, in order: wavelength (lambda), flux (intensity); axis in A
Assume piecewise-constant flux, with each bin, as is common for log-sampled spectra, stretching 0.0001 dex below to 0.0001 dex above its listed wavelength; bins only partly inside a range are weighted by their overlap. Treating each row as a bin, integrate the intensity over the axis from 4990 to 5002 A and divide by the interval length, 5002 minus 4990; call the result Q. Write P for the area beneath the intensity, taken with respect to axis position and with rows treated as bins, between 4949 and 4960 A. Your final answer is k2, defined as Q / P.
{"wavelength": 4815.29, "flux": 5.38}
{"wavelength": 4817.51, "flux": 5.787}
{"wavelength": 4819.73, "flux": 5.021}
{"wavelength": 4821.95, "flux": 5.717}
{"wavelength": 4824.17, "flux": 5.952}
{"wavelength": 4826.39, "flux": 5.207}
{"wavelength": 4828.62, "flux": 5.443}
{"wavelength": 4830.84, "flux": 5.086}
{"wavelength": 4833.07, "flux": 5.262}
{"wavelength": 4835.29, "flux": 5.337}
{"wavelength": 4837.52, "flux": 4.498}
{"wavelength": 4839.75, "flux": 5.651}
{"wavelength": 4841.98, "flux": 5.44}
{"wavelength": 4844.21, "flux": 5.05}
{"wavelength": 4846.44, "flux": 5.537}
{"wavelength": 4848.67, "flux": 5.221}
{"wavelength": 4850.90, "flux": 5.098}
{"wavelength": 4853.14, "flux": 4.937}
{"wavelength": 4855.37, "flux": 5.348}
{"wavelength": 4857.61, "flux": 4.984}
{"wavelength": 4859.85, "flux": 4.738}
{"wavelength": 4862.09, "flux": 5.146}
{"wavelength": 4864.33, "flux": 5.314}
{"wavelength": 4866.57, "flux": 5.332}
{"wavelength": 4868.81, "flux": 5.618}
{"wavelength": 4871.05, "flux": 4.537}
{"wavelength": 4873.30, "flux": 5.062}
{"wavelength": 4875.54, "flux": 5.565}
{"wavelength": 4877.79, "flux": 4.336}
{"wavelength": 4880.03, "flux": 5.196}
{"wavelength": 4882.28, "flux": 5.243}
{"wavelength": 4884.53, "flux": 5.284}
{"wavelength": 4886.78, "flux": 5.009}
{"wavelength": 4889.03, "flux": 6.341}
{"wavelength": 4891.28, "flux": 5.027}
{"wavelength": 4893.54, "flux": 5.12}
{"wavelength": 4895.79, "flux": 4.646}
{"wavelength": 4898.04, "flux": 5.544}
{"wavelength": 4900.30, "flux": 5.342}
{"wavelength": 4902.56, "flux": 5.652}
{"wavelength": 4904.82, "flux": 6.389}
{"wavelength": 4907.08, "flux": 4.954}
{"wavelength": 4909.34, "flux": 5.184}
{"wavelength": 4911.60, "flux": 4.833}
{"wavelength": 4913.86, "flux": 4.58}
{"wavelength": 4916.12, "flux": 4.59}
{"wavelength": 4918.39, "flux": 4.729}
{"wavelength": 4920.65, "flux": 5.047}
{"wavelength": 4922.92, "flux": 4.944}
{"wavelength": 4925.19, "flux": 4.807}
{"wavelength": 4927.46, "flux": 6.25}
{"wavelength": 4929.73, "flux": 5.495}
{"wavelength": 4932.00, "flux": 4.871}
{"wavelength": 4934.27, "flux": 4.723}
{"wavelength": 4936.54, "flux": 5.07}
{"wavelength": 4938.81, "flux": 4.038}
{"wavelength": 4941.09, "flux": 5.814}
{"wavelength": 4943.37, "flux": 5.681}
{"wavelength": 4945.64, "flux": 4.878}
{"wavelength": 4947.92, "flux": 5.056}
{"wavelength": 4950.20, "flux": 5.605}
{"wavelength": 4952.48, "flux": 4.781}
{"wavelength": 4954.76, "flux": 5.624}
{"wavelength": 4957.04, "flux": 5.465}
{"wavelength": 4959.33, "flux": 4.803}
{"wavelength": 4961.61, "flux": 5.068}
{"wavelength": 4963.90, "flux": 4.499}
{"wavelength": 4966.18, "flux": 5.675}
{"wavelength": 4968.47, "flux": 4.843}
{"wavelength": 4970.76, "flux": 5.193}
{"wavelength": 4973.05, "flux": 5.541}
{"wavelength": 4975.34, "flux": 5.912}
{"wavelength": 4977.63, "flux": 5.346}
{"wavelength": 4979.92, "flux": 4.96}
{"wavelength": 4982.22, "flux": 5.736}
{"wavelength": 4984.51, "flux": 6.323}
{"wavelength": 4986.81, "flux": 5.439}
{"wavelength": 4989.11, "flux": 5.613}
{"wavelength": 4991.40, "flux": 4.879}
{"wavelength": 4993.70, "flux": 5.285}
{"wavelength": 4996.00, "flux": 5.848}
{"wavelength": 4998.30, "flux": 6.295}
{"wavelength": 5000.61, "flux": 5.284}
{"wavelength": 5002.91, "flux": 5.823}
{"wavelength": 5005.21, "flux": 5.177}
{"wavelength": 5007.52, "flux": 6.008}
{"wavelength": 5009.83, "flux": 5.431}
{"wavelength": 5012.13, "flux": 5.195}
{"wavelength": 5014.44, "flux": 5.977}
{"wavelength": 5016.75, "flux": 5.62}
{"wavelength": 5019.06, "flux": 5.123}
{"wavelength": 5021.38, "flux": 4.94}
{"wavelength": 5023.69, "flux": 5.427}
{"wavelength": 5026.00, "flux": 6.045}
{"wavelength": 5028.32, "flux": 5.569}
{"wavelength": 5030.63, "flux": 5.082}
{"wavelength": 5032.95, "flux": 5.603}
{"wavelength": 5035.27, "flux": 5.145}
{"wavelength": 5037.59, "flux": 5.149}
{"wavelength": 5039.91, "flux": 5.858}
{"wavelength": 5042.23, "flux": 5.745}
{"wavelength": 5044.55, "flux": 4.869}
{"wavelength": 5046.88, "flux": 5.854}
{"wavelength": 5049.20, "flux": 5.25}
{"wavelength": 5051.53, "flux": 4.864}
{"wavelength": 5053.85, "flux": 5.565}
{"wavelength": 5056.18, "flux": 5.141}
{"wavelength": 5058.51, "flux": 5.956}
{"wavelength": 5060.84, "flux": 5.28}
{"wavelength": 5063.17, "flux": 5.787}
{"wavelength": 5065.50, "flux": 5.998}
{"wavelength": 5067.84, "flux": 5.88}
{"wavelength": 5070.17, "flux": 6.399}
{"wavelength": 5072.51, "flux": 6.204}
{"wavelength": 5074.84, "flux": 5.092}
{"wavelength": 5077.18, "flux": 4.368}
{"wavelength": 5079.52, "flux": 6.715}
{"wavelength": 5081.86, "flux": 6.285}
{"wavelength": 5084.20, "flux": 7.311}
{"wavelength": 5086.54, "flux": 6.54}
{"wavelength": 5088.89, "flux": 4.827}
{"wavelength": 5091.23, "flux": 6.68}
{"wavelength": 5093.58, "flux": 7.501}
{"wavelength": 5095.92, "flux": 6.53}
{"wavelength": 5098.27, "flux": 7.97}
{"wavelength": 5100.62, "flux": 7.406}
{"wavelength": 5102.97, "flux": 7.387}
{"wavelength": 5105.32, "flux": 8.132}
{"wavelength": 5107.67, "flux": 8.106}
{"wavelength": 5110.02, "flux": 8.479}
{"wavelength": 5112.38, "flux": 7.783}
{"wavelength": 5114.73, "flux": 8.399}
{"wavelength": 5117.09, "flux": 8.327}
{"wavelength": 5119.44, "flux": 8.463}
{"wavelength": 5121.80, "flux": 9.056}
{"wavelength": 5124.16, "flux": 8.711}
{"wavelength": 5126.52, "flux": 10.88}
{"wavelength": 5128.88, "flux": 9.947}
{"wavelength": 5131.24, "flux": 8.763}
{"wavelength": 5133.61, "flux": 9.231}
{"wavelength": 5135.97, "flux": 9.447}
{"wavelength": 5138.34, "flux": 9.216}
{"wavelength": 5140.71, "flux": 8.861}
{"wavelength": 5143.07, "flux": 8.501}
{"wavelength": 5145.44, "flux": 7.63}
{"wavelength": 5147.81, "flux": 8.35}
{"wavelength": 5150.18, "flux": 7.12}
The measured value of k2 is 0.095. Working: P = 58.0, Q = 5.53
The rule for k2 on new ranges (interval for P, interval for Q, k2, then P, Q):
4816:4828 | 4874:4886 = 0.077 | 66.3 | 5.12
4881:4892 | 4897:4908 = 0.094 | 59.3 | 5.58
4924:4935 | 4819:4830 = 0.095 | 57.7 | 5.47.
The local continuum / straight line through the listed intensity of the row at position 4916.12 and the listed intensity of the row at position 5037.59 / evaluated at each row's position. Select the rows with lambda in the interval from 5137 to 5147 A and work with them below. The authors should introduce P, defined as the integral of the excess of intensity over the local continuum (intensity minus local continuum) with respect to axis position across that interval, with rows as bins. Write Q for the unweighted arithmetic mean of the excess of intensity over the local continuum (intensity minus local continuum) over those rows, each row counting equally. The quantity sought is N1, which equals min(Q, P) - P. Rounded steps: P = 29.3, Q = 2.92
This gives -26.4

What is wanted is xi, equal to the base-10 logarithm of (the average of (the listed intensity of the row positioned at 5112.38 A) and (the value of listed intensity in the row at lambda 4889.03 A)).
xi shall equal 0.85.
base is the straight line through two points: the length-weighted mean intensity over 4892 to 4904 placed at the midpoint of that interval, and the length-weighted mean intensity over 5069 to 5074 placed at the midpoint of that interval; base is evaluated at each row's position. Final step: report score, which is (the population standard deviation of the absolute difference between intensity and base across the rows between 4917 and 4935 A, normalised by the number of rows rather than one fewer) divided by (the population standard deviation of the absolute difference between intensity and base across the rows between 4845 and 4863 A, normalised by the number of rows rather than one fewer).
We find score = 1.5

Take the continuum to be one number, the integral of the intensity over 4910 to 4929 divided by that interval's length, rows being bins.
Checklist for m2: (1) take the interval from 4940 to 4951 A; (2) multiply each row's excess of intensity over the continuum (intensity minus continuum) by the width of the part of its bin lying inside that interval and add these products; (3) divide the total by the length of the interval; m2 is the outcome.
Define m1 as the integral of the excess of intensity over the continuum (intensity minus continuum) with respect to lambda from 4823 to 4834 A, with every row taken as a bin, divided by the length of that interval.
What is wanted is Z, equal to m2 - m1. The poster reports 0.0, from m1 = 0.40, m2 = 0.4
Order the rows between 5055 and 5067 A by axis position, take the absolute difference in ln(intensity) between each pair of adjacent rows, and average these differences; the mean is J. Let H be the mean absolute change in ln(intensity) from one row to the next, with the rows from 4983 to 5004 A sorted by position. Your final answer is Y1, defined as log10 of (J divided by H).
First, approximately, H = 0.106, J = 0.10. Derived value 0.0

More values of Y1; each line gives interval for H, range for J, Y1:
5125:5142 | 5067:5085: 0.4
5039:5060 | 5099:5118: -0.4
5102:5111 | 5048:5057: 0.3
